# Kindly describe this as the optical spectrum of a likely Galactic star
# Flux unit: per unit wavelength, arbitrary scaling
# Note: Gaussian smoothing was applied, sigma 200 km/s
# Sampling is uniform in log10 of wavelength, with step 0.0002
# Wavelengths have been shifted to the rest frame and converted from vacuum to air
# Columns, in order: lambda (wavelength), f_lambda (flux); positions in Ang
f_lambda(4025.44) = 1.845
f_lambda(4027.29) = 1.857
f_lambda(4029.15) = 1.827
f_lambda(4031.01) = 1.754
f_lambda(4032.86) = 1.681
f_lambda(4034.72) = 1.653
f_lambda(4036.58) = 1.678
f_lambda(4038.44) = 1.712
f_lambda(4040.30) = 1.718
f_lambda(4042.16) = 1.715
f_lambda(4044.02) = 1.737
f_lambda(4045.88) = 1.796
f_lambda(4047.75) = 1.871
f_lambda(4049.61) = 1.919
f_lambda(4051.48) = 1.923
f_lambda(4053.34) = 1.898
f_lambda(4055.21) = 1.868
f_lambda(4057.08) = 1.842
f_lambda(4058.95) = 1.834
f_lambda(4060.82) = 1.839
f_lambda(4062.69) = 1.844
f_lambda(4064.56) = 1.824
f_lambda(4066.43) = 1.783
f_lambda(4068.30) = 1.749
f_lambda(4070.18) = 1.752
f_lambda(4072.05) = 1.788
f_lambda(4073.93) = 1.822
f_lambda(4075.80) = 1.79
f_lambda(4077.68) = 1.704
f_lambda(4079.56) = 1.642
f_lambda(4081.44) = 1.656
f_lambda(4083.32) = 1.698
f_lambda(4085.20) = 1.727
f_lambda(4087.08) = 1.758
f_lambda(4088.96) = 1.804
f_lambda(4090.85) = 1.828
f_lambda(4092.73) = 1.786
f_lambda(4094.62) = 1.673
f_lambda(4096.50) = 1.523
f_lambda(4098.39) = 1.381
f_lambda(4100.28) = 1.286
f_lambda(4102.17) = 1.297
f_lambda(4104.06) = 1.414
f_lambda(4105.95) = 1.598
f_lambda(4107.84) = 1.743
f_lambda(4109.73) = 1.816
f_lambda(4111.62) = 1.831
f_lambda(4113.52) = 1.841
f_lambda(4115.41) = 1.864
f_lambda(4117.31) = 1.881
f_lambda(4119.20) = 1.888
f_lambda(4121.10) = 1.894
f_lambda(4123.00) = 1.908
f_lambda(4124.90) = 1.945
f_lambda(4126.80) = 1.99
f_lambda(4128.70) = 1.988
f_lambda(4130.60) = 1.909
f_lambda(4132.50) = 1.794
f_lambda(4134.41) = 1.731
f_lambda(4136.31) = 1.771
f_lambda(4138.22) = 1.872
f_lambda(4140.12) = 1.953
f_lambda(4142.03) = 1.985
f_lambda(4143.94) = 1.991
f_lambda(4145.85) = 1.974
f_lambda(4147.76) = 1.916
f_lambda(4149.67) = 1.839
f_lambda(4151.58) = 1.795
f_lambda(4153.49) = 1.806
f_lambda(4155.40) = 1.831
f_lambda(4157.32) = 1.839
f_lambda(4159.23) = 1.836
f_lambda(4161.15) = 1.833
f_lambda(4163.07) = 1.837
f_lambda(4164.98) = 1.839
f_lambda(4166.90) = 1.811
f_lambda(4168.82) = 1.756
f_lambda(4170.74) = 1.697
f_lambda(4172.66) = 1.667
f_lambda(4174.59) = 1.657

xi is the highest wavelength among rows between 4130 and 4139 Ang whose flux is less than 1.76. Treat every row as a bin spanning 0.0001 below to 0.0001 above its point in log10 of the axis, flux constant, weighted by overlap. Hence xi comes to 4134.41 Ang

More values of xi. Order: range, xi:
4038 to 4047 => 4044.02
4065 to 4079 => 4077.68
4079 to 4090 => 4087.08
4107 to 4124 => 4107.84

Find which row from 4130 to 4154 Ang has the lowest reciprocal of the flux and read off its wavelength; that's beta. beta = 4143.94 Ang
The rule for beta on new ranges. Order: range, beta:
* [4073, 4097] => 4090.85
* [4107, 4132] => 4126.80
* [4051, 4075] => 4051.48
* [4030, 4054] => 4051.48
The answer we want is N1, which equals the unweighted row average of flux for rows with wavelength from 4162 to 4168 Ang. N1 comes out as 1.83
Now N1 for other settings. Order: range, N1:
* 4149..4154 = 1.81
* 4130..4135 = 1.81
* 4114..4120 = 1.88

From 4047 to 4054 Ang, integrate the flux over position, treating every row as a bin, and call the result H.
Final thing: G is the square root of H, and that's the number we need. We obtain 3.65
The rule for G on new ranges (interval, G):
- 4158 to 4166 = 3.83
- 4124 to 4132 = 3.95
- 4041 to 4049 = 3.78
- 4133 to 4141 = 3.82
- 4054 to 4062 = 3.84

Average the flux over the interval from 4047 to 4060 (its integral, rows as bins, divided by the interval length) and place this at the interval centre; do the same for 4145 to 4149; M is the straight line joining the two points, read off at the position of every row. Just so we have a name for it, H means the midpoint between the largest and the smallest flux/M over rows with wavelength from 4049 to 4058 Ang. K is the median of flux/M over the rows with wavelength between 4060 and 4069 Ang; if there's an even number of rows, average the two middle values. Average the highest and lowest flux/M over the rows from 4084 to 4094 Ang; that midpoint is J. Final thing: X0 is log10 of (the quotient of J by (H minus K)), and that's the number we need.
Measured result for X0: 1.4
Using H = 1.00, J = 0.935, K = 0.97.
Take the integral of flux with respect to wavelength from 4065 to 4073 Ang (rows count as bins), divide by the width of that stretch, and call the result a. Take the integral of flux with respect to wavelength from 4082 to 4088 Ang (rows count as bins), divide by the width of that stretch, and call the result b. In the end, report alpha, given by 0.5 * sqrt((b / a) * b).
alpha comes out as 0.65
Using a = 1.77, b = 1.72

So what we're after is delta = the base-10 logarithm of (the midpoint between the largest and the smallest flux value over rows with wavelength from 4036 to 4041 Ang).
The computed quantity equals 0.230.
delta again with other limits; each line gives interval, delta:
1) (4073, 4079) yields 0.246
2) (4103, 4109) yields 0.198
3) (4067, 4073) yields 0.248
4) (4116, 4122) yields 0.276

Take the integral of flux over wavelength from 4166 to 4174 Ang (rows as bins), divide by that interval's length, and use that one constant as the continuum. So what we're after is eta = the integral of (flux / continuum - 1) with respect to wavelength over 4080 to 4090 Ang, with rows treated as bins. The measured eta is -0.01 Ang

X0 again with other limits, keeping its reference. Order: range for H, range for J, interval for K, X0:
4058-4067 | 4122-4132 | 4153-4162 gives 1.7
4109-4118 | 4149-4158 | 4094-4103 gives 0.6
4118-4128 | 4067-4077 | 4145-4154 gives 1.2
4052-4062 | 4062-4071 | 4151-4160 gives 1.3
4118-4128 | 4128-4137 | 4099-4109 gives 0.6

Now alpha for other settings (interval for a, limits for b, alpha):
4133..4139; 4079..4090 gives 0.64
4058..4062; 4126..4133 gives 0.71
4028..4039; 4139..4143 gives 0.75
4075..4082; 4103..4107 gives 0.58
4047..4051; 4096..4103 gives 0.49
